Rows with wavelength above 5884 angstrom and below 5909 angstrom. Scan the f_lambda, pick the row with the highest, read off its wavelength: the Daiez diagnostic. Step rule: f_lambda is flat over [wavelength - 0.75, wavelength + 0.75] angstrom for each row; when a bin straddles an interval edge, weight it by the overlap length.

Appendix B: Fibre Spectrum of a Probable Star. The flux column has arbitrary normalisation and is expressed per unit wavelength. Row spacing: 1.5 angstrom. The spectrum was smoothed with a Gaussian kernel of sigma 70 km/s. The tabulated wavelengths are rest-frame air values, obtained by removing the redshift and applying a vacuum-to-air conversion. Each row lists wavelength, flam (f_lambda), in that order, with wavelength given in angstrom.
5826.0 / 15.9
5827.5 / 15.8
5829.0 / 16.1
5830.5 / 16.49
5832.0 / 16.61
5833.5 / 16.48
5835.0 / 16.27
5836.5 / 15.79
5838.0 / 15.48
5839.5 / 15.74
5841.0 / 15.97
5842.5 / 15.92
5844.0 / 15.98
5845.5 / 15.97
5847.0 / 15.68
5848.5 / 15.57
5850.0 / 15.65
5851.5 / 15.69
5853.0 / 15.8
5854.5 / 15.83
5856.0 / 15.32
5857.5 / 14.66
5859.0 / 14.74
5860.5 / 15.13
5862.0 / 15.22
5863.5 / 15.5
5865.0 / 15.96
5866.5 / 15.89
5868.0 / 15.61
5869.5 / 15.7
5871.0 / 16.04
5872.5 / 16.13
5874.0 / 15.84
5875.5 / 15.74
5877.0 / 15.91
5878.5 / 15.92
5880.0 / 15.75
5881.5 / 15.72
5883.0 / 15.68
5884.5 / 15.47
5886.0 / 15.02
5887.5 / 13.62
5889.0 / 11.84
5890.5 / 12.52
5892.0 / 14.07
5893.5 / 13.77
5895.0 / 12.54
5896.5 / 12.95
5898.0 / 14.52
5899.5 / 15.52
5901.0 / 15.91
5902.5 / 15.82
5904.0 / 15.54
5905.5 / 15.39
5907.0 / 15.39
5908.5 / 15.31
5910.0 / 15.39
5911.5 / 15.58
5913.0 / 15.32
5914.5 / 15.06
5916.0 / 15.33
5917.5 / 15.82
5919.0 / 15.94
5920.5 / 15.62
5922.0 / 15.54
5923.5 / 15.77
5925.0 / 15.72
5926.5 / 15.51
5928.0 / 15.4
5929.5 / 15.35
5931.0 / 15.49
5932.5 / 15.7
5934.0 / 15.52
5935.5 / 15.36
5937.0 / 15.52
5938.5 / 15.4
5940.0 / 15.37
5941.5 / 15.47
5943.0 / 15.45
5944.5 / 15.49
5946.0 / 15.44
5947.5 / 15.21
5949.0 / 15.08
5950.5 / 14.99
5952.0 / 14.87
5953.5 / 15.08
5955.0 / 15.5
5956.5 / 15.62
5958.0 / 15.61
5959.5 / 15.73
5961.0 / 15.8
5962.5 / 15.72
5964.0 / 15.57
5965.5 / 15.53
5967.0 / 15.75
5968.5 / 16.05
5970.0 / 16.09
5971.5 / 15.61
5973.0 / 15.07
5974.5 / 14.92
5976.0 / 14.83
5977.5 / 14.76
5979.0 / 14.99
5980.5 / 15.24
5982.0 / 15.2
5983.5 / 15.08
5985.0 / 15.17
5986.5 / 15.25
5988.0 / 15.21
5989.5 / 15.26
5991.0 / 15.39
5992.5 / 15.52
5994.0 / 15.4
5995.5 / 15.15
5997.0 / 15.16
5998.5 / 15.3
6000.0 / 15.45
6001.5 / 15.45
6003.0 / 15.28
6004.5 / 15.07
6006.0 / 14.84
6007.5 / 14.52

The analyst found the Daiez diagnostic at 5901.0 angstrom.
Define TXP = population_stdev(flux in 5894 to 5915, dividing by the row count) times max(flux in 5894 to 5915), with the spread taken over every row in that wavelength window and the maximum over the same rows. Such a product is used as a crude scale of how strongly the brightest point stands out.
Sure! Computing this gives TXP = 15.6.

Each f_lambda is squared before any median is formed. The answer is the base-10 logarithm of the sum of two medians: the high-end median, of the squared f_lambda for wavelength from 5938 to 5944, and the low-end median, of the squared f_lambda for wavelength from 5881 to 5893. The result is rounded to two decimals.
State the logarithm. 2.65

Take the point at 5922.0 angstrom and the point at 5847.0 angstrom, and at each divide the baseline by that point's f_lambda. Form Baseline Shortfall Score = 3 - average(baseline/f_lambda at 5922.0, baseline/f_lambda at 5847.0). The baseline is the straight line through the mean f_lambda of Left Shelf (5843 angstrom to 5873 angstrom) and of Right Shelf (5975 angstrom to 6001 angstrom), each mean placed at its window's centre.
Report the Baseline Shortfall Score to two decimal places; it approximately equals 2.01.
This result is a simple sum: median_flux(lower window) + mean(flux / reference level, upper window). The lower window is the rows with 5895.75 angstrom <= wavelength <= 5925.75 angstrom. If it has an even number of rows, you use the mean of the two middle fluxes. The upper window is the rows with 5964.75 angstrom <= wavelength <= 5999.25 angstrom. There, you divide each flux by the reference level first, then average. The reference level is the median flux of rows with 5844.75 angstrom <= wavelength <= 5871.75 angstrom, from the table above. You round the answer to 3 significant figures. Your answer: 16.5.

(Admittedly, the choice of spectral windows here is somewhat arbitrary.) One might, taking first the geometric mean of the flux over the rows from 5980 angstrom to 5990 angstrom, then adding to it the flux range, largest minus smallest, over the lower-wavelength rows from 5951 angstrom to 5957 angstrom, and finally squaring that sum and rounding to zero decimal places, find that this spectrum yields 254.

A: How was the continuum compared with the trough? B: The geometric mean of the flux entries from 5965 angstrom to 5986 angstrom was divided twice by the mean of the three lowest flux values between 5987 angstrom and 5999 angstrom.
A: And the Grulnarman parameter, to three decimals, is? 0.066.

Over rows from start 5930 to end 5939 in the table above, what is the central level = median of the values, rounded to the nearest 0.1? 15.5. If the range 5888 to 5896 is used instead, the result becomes 12.5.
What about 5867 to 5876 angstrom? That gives 15.8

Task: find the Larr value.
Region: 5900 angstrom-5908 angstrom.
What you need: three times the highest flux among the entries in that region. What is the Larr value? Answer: 47.7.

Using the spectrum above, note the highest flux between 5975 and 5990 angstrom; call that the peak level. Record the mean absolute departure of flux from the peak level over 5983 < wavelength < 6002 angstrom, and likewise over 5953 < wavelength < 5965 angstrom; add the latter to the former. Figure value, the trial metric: 0.48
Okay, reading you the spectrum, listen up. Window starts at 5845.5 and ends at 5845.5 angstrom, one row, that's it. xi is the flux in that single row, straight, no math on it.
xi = 15.97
